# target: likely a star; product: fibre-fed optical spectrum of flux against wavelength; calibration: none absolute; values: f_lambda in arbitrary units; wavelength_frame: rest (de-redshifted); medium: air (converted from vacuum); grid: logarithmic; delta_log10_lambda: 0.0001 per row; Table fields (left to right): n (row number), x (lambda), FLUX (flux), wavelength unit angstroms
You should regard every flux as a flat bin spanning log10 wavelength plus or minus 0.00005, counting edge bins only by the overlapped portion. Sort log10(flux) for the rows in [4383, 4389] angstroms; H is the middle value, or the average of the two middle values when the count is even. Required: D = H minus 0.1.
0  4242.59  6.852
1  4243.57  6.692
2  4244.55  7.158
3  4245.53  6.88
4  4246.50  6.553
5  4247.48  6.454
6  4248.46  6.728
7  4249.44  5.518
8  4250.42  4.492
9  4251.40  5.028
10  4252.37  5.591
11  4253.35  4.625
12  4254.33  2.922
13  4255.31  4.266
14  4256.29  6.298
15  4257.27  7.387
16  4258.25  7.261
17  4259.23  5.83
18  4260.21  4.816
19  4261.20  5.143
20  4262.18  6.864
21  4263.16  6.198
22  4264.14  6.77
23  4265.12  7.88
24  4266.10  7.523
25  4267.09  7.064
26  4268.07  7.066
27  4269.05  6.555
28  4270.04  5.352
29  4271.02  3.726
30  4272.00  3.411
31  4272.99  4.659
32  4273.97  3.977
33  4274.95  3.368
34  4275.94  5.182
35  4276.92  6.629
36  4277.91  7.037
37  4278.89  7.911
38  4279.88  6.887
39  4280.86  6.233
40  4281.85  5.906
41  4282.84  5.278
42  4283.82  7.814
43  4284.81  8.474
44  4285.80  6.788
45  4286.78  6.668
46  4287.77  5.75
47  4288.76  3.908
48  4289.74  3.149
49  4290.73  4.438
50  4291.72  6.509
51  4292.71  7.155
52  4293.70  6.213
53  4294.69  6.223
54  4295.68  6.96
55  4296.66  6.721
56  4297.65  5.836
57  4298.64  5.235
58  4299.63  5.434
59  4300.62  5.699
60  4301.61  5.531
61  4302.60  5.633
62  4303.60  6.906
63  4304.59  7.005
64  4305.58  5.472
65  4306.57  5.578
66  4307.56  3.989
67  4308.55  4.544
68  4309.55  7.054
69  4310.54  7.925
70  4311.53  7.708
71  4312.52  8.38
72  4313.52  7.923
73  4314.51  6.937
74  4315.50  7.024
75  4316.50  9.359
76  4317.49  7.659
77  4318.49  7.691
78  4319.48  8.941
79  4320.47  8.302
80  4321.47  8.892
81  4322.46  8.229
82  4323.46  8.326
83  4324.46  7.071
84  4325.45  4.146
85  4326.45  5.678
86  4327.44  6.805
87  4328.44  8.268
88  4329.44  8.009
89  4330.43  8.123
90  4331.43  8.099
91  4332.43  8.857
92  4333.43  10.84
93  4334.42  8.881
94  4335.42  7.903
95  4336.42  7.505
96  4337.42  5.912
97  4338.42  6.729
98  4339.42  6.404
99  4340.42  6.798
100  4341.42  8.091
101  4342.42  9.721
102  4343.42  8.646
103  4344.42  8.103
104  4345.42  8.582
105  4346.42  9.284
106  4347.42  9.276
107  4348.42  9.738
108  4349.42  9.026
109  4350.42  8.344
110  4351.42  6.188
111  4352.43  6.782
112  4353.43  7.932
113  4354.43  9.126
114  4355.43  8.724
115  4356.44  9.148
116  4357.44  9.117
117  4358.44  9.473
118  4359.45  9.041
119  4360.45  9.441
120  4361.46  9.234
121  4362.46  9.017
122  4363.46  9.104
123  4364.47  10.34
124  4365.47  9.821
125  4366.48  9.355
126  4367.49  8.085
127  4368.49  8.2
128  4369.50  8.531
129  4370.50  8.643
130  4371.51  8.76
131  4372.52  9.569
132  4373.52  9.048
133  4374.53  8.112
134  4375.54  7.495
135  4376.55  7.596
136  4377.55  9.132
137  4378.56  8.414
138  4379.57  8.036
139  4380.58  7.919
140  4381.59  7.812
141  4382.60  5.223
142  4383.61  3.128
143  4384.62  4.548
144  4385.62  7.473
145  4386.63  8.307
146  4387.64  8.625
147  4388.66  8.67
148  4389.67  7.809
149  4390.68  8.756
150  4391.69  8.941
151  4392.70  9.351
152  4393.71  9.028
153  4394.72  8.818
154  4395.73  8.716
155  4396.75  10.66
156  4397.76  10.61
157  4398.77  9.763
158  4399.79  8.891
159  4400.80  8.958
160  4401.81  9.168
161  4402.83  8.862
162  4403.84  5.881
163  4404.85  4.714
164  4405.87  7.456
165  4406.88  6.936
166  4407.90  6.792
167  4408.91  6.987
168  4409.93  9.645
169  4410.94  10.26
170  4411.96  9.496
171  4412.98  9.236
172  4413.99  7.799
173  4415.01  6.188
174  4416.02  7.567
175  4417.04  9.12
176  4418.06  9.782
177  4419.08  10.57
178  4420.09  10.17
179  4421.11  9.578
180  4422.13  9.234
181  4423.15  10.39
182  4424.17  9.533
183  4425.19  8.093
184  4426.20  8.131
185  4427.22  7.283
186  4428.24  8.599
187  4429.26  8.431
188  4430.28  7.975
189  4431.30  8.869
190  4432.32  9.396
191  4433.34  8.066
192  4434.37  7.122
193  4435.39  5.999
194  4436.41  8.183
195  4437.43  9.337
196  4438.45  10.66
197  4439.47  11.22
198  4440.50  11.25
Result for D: 0.80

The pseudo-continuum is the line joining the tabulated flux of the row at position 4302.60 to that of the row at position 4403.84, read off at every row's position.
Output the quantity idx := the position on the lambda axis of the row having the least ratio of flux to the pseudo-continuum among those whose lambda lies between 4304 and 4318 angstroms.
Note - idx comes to 4307.56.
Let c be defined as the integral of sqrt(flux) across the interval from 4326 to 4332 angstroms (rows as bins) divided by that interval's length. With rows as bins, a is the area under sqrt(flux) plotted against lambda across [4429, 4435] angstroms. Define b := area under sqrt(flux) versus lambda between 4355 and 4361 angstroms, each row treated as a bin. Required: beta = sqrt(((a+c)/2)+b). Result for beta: 5.30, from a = 17.2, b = 18.1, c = 2.74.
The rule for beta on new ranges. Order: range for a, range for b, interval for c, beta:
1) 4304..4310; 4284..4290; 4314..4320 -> 4.80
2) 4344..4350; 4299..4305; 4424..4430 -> 5.01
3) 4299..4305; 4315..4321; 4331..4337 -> 5.09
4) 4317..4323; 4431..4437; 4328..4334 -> 5.19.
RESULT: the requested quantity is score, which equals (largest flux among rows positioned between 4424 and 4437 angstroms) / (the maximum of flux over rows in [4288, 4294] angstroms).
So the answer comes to 1.33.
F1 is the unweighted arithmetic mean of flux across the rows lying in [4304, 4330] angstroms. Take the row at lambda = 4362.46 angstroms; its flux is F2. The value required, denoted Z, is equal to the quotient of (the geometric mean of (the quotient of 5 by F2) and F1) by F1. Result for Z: 0.28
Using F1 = 7.2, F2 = 9.017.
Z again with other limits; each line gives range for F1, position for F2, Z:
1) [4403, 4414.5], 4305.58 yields 0.34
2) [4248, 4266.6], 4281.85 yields 0.38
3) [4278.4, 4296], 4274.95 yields 0.49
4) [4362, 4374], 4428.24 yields 0.25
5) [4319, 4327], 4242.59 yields 0.31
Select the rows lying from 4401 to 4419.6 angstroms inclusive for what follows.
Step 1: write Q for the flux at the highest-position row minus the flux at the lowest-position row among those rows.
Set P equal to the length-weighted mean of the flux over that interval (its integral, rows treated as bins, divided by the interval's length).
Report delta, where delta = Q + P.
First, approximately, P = 8.2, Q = 1.4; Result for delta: 9.6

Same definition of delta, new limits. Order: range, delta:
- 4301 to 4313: 9.2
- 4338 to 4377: 9.5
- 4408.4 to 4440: 13.0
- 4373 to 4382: 6.9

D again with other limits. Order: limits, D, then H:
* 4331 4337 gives 0.83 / 0.93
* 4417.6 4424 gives 0.90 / 1.00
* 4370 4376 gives 0.84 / 0.94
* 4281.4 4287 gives 0.73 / 0.83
